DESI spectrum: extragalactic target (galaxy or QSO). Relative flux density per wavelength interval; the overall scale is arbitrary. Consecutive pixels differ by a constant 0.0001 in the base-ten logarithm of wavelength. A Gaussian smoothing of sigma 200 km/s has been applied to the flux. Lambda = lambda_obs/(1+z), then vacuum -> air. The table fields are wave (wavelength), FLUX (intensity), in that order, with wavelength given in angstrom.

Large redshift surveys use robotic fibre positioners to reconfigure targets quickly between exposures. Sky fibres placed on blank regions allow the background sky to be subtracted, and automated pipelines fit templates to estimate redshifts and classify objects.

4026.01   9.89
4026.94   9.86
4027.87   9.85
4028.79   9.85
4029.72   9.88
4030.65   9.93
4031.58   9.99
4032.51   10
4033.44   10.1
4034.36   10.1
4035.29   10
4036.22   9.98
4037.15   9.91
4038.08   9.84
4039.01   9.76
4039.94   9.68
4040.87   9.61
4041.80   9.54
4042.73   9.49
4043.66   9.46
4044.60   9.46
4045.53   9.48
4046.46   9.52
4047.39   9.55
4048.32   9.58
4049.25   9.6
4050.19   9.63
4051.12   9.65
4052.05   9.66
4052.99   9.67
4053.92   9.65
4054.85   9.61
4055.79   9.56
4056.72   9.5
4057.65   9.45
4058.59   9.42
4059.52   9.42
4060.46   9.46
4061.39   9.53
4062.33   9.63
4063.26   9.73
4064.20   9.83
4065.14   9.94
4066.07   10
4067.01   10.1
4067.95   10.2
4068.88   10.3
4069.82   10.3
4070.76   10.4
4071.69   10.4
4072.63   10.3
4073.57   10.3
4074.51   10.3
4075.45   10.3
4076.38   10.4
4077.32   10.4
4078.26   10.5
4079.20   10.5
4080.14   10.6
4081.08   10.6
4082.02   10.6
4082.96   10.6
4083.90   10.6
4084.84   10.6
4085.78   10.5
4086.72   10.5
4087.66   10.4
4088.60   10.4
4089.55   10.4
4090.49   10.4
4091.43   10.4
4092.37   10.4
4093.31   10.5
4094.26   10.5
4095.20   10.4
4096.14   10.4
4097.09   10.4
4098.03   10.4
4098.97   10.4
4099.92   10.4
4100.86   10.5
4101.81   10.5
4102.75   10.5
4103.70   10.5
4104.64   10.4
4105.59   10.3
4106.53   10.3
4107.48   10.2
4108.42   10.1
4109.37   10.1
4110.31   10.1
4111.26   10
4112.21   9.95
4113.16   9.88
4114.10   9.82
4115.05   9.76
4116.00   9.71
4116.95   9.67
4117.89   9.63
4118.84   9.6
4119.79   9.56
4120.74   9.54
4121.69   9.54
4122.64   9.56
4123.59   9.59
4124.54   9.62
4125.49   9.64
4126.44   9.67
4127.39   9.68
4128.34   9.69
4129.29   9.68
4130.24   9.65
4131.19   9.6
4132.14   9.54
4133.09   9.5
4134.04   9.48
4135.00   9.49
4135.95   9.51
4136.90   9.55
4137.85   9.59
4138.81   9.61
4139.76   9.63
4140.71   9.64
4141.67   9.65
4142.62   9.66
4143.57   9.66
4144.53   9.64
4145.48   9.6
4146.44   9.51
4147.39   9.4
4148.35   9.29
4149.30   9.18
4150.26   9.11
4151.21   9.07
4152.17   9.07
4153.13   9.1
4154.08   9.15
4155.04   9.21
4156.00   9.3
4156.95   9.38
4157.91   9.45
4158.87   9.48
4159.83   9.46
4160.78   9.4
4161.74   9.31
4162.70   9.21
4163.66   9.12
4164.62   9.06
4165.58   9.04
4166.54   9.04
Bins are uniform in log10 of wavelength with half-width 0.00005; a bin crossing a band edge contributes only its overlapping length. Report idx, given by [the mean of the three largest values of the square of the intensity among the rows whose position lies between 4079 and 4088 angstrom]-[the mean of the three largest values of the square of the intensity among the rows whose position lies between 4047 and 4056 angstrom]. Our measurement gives 19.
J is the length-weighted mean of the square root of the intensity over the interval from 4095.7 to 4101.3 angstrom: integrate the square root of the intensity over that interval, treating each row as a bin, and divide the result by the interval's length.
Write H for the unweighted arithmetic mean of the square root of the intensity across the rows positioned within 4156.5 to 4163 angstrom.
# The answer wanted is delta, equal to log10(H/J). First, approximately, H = 3.06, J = 3.227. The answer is -0.02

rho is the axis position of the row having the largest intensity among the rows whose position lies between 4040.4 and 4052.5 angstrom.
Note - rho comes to 4052.05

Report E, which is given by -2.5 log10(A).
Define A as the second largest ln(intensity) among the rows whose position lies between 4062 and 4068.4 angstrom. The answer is -0.910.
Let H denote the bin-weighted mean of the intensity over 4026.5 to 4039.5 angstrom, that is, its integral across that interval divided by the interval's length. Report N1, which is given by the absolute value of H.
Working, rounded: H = 9.93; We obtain 9.93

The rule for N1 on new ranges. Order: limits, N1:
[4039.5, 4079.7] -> 9.84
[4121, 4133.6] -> 9.61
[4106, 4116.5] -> 9.99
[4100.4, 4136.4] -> 9.84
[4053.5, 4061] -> 9.51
